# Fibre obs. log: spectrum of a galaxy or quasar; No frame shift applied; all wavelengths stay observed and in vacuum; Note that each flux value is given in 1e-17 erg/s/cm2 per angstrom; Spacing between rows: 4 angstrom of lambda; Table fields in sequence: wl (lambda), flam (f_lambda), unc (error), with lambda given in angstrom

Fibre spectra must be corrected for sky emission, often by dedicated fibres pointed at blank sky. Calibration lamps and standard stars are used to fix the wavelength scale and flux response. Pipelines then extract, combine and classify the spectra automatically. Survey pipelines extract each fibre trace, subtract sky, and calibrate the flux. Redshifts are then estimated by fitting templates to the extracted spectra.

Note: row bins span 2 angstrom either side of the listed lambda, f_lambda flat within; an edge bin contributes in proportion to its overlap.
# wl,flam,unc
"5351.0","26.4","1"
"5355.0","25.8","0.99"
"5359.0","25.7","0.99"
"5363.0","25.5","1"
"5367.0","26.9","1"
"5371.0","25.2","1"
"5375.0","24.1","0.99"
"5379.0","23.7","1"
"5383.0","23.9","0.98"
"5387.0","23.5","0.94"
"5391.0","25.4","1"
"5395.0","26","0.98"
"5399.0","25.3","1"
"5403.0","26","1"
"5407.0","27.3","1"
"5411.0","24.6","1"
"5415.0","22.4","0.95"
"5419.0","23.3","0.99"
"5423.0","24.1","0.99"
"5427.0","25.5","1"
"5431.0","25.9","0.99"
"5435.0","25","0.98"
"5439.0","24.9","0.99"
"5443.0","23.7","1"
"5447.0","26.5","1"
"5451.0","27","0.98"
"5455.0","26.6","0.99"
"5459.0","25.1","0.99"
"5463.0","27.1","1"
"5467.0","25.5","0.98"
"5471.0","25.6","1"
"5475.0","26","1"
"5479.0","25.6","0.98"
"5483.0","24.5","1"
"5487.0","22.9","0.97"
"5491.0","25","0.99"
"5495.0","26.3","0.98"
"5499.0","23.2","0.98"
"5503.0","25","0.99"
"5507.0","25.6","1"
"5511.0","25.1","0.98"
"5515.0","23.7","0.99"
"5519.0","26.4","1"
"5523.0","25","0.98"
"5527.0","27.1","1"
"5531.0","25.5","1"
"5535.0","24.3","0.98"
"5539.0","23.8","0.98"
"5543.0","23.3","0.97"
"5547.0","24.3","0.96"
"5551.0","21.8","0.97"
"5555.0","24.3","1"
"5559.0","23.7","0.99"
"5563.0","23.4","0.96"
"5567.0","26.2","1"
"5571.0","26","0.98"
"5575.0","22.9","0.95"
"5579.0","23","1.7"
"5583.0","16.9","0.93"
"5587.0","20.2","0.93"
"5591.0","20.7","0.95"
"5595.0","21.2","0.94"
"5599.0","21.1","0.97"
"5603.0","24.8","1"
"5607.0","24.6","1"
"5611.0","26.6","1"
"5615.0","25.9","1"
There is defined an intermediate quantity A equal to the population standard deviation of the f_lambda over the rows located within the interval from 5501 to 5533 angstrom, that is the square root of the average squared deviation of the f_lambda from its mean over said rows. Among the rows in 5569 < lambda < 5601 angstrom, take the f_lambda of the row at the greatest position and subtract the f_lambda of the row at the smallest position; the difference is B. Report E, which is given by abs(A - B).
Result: 5.9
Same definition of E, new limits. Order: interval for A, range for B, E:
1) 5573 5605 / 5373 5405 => 0.3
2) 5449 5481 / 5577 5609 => 0.9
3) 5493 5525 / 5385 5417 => 2.2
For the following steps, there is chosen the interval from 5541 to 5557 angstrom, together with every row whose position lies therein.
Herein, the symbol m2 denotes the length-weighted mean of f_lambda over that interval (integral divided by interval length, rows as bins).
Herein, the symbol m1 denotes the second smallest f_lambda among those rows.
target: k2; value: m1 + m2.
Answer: 46.7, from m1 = 23.3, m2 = 23.4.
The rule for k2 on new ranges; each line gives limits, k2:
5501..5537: 49.6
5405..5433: 48.0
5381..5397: 48.6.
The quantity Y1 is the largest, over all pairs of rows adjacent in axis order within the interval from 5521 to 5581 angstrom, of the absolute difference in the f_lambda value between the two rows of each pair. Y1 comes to 3.10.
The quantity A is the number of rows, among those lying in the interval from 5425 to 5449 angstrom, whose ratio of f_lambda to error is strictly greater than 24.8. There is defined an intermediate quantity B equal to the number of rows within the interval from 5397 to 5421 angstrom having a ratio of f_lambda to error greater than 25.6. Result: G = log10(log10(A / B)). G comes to -0.40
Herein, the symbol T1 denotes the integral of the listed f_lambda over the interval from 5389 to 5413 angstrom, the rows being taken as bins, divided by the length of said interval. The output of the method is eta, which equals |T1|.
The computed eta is 25.8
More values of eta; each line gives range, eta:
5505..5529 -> 25.5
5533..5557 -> 23.6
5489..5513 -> 25.0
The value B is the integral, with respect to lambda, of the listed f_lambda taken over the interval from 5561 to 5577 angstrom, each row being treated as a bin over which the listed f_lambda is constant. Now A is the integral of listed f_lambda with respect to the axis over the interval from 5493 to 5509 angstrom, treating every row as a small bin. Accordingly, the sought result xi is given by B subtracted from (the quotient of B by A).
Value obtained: -393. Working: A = 400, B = 394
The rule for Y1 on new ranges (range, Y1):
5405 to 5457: 2.80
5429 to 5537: 3.10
